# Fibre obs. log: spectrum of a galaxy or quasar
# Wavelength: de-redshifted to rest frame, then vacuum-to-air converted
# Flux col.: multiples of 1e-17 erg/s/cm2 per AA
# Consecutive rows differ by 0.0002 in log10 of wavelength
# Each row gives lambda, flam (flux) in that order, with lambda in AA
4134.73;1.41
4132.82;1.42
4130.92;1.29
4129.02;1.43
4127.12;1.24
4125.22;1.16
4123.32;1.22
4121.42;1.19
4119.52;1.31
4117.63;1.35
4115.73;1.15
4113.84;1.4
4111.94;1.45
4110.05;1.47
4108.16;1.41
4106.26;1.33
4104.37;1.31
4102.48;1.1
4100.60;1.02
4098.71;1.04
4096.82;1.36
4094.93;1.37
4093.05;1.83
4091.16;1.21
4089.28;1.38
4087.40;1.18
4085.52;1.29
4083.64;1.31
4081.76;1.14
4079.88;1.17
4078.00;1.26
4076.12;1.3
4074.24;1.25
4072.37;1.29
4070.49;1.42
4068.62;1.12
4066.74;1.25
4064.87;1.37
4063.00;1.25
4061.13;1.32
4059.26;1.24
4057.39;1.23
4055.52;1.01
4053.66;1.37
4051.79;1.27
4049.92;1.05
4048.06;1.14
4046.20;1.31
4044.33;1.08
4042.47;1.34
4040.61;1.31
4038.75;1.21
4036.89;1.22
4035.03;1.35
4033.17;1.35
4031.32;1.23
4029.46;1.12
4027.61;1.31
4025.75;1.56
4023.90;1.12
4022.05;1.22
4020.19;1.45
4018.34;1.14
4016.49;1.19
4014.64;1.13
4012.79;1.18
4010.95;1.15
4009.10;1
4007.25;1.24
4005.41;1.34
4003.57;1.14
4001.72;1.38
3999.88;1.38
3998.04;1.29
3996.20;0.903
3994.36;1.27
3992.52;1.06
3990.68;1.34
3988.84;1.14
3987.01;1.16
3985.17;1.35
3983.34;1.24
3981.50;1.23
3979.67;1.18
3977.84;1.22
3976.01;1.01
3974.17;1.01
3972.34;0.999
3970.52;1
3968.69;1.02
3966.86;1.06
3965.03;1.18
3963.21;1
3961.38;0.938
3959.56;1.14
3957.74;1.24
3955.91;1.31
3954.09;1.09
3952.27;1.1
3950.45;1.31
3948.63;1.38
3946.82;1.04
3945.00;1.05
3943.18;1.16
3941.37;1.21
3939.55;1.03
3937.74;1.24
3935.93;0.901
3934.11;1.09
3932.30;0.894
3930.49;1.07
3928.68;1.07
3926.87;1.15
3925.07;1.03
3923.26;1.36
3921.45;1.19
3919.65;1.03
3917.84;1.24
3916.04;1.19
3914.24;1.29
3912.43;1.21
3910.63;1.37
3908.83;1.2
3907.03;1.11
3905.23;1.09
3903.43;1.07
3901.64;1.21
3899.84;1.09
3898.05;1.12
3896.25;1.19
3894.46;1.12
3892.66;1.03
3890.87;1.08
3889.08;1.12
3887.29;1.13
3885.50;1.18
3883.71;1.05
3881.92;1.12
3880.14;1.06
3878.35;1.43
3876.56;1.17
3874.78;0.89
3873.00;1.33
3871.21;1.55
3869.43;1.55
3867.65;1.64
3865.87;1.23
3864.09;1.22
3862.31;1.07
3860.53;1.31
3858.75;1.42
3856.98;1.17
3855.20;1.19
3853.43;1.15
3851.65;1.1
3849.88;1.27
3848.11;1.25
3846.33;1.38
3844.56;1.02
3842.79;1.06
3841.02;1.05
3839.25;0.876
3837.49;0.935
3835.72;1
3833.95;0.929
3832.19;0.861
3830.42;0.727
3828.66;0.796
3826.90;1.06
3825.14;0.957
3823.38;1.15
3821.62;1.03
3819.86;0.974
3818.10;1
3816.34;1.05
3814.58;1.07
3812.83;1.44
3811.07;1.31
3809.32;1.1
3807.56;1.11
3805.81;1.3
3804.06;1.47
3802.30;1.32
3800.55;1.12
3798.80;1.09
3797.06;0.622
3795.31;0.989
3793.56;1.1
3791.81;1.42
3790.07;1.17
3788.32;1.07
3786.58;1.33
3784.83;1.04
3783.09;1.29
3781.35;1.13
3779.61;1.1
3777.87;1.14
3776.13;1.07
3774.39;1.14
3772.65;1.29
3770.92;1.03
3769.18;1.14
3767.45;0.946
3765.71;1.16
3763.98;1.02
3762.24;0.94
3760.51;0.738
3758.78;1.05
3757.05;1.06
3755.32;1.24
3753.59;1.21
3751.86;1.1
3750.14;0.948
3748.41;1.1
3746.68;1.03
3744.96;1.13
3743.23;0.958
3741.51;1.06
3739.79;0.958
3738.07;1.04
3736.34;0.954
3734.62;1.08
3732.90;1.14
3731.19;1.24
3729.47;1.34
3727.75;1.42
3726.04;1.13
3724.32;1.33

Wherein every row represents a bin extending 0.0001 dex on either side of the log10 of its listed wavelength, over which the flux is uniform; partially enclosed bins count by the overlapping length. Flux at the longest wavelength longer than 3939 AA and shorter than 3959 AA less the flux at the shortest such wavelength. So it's 0.2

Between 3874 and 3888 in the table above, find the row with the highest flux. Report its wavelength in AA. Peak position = 3878.35 AA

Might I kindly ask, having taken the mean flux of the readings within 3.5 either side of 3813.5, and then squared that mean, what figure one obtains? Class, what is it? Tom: 1.5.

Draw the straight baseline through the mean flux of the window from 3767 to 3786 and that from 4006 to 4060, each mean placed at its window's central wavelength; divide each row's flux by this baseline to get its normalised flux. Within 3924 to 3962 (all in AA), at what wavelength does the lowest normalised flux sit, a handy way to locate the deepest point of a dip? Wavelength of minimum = 3932.30 AA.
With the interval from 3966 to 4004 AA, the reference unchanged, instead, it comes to 3996.20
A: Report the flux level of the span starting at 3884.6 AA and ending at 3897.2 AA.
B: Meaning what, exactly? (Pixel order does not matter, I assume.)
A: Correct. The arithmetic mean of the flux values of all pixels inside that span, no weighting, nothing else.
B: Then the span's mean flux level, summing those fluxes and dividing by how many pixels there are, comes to 1.12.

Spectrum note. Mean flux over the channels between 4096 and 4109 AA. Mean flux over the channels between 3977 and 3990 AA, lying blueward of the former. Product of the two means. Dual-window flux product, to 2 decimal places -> 1.49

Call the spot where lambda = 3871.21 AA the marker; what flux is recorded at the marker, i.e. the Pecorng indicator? 1.55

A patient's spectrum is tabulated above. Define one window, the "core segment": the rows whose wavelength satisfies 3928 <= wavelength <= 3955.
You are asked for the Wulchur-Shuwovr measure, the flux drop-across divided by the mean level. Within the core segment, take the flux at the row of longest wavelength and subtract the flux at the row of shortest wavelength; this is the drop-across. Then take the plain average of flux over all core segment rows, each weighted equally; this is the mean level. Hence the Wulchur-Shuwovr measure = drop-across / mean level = 0.018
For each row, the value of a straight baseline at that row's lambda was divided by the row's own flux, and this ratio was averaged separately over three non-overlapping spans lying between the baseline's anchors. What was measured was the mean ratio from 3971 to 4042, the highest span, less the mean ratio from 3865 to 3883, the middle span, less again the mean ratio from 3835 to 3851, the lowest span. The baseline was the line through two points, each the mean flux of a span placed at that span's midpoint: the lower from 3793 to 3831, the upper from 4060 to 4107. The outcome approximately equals -0.91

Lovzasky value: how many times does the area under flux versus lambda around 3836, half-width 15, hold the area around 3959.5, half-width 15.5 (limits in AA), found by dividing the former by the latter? 0.89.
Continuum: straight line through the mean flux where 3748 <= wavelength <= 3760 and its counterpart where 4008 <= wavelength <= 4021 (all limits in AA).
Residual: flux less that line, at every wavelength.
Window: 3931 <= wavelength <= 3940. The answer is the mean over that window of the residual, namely -0.12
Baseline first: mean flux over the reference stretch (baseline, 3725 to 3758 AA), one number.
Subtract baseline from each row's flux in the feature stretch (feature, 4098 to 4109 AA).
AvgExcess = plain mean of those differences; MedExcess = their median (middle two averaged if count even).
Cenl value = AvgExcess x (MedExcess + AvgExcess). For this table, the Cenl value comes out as 0.016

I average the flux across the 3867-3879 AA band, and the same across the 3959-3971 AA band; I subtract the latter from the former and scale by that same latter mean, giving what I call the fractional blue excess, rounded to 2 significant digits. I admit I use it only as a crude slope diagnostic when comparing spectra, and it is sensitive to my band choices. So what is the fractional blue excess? 0.30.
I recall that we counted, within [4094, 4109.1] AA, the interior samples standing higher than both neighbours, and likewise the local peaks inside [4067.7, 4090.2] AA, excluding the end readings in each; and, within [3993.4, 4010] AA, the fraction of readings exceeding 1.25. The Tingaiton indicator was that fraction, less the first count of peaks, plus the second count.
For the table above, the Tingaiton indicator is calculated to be 3.6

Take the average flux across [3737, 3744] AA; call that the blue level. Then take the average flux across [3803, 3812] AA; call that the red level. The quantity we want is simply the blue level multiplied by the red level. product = 1.26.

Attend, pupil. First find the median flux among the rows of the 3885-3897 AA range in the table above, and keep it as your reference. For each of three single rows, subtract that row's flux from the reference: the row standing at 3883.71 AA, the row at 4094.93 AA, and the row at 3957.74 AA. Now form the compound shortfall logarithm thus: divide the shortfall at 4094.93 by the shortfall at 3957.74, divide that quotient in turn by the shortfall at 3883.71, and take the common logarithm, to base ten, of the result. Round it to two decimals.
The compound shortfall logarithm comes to 1.47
